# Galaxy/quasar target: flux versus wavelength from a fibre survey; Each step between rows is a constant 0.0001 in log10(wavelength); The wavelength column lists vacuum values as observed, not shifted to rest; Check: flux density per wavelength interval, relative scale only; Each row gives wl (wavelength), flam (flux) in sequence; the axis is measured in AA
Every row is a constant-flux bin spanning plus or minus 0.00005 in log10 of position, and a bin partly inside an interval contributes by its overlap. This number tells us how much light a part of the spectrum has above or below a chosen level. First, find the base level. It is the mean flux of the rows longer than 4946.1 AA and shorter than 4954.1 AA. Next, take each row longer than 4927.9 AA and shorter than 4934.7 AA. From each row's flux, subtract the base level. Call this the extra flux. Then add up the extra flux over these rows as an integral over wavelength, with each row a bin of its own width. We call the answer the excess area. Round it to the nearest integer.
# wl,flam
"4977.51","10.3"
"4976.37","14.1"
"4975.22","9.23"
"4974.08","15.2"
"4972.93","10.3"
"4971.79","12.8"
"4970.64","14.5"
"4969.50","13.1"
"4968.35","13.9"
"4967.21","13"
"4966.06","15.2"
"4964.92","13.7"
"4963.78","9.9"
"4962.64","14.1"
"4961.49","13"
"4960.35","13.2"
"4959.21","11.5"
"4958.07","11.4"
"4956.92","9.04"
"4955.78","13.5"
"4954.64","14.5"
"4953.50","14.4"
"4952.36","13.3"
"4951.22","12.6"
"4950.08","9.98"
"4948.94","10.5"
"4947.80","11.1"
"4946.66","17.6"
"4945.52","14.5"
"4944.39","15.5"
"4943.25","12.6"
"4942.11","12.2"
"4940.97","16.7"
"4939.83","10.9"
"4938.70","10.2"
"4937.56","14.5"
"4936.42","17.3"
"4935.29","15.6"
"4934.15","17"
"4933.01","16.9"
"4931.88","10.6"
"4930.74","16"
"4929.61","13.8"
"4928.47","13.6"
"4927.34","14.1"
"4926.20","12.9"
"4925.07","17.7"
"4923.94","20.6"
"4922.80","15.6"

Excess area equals 13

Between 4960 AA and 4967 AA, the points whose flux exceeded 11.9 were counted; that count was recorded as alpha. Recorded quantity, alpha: 5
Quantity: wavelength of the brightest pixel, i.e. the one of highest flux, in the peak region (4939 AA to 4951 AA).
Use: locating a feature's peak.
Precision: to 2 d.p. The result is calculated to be 4946.66 AA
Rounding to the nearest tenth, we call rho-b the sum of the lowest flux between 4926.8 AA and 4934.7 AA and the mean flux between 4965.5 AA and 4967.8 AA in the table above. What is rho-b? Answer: 24.7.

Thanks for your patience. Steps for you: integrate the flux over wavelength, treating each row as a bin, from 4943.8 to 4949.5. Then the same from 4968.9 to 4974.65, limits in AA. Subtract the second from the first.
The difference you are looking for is 3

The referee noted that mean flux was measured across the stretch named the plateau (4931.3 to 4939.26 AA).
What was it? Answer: 14.6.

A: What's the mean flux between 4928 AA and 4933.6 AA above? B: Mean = 14.2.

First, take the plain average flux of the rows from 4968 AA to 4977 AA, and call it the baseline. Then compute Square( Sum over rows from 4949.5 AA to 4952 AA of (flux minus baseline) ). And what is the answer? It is 10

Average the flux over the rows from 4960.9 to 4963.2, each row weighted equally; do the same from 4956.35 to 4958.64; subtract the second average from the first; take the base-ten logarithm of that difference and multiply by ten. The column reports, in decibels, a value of 5.2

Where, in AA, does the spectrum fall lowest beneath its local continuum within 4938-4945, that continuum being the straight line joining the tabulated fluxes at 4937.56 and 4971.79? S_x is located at 4938.70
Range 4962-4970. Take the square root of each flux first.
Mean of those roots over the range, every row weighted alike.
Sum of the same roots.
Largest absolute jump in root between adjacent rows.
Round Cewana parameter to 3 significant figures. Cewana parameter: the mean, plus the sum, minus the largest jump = 28.5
